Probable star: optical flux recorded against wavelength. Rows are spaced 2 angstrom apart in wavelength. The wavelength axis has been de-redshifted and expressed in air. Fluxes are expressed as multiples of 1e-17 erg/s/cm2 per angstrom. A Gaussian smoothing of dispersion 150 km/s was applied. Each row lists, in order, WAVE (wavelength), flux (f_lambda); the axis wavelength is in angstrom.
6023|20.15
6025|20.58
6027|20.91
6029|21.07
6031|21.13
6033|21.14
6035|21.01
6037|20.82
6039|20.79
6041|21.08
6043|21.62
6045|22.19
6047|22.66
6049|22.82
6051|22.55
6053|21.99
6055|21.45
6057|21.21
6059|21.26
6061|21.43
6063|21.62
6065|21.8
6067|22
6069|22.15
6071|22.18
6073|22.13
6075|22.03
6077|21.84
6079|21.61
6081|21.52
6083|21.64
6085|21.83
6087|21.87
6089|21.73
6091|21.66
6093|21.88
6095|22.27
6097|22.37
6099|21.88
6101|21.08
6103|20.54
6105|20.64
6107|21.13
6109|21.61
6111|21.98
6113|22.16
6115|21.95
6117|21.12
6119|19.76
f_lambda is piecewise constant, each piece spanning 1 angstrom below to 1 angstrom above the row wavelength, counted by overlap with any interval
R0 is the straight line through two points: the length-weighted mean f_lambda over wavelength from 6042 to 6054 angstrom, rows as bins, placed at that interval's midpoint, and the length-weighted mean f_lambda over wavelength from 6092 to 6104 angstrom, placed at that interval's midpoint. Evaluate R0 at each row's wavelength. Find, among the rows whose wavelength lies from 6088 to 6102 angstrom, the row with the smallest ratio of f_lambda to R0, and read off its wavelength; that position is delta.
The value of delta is 6101 angstrom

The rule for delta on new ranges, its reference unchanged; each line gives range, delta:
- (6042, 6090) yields 6057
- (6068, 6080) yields 6079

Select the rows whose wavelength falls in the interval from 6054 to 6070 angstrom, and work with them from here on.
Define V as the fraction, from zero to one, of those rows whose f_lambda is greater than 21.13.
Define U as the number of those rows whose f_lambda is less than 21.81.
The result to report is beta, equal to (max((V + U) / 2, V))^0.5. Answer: 1.87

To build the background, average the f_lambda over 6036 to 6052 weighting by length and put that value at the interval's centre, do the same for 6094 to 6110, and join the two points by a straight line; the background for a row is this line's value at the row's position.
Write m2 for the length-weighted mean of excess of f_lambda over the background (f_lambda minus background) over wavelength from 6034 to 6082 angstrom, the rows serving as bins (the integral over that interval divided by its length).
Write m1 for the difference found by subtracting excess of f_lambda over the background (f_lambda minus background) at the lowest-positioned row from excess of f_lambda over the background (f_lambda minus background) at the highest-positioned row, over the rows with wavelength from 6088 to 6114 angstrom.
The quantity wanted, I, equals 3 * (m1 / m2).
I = 121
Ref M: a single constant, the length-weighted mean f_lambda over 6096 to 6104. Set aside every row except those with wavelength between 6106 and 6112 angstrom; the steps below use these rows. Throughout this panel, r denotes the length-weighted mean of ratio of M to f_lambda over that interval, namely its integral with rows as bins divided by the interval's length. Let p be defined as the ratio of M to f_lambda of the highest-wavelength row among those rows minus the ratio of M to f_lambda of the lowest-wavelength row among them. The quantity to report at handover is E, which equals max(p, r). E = 1.00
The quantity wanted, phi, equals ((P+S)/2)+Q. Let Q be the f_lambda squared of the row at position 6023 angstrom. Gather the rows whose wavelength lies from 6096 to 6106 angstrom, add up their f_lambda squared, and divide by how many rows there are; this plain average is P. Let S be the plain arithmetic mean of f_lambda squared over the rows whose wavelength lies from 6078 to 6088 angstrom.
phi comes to 868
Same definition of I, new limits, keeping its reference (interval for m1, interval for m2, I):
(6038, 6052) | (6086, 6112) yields 43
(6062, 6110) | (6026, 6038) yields -1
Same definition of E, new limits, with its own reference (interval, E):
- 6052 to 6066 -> 1.00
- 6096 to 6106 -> 1.01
